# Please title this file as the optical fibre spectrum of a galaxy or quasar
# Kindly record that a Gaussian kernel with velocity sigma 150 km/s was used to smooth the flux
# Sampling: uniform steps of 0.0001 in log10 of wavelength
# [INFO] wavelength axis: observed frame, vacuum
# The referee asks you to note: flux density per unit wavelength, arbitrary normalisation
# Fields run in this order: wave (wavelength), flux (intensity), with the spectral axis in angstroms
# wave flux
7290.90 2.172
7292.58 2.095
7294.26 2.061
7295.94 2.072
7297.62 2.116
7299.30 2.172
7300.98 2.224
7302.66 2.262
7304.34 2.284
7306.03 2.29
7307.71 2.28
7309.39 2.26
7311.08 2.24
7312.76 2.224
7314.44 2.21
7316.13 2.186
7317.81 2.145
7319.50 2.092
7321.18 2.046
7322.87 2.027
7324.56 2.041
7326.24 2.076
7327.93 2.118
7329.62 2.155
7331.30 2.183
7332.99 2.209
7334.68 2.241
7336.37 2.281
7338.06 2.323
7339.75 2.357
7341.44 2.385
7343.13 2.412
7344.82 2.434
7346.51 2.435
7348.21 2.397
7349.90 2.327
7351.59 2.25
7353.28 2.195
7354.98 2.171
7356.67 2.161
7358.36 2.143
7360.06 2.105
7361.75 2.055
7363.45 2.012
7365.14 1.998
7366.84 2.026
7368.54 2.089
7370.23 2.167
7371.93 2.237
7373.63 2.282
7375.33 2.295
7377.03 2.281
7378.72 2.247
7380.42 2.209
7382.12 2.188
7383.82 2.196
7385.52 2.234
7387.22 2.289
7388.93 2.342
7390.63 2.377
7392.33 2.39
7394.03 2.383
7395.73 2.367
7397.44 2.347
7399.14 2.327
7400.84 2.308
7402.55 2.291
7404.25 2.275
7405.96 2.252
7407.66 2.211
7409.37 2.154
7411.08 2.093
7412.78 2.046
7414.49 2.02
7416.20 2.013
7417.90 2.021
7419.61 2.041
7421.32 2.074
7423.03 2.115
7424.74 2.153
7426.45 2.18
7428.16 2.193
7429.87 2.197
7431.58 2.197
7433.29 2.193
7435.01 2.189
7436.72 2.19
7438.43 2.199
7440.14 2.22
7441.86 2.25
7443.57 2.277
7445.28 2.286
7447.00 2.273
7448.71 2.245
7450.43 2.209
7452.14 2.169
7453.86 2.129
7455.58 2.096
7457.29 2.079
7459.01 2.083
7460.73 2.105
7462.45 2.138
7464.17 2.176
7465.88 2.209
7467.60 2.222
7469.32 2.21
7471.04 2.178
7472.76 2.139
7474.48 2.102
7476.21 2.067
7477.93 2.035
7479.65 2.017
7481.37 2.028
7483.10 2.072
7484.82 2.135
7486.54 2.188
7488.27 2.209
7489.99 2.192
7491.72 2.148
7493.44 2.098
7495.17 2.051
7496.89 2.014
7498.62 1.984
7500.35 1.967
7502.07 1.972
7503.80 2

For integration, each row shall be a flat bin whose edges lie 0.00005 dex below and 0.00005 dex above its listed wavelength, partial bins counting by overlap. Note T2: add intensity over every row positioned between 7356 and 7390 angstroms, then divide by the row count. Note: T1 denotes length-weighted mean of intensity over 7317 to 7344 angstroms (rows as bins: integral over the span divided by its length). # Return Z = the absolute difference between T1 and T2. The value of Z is 0.016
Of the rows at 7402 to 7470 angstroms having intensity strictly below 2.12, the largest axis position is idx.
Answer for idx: 7460.73 angstroms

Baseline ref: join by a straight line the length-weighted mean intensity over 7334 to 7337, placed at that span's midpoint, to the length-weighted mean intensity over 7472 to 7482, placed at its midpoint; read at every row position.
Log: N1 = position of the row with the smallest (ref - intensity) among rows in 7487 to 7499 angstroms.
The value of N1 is 7488.27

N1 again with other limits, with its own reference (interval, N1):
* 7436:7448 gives 7445.28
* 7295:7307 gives 7306.03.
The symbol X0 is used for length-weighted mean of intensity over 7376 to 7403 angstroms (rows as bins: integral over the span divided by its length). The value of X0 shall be 2.30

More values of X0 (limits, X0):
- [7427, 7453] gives 2.22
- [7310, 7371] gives 2.19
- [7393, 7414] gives 2.25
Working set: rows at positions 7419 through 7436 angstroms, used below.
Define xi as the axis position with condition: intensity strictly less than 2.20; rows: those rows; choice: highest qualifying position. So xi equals 7435.01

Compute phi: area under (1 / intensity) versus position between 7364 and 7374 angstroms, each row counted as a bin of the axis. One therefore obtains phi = 4.7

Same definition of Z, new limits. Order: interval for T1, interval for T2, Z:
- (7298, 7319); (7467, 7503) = 0.130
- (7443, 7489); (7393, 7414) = 0.105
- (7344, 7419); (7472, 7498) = 0.119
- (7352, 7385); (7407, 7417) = 0.074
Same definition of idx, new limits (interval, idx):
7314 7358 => 7327.93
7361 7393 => 7368.54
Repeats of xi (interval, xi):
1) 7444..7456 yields 7455.58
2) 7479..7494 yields 7493.44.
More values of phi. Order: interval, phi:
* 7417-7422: 2.4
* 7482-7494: 5.6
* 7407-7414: 3.3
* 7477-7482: 2.5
